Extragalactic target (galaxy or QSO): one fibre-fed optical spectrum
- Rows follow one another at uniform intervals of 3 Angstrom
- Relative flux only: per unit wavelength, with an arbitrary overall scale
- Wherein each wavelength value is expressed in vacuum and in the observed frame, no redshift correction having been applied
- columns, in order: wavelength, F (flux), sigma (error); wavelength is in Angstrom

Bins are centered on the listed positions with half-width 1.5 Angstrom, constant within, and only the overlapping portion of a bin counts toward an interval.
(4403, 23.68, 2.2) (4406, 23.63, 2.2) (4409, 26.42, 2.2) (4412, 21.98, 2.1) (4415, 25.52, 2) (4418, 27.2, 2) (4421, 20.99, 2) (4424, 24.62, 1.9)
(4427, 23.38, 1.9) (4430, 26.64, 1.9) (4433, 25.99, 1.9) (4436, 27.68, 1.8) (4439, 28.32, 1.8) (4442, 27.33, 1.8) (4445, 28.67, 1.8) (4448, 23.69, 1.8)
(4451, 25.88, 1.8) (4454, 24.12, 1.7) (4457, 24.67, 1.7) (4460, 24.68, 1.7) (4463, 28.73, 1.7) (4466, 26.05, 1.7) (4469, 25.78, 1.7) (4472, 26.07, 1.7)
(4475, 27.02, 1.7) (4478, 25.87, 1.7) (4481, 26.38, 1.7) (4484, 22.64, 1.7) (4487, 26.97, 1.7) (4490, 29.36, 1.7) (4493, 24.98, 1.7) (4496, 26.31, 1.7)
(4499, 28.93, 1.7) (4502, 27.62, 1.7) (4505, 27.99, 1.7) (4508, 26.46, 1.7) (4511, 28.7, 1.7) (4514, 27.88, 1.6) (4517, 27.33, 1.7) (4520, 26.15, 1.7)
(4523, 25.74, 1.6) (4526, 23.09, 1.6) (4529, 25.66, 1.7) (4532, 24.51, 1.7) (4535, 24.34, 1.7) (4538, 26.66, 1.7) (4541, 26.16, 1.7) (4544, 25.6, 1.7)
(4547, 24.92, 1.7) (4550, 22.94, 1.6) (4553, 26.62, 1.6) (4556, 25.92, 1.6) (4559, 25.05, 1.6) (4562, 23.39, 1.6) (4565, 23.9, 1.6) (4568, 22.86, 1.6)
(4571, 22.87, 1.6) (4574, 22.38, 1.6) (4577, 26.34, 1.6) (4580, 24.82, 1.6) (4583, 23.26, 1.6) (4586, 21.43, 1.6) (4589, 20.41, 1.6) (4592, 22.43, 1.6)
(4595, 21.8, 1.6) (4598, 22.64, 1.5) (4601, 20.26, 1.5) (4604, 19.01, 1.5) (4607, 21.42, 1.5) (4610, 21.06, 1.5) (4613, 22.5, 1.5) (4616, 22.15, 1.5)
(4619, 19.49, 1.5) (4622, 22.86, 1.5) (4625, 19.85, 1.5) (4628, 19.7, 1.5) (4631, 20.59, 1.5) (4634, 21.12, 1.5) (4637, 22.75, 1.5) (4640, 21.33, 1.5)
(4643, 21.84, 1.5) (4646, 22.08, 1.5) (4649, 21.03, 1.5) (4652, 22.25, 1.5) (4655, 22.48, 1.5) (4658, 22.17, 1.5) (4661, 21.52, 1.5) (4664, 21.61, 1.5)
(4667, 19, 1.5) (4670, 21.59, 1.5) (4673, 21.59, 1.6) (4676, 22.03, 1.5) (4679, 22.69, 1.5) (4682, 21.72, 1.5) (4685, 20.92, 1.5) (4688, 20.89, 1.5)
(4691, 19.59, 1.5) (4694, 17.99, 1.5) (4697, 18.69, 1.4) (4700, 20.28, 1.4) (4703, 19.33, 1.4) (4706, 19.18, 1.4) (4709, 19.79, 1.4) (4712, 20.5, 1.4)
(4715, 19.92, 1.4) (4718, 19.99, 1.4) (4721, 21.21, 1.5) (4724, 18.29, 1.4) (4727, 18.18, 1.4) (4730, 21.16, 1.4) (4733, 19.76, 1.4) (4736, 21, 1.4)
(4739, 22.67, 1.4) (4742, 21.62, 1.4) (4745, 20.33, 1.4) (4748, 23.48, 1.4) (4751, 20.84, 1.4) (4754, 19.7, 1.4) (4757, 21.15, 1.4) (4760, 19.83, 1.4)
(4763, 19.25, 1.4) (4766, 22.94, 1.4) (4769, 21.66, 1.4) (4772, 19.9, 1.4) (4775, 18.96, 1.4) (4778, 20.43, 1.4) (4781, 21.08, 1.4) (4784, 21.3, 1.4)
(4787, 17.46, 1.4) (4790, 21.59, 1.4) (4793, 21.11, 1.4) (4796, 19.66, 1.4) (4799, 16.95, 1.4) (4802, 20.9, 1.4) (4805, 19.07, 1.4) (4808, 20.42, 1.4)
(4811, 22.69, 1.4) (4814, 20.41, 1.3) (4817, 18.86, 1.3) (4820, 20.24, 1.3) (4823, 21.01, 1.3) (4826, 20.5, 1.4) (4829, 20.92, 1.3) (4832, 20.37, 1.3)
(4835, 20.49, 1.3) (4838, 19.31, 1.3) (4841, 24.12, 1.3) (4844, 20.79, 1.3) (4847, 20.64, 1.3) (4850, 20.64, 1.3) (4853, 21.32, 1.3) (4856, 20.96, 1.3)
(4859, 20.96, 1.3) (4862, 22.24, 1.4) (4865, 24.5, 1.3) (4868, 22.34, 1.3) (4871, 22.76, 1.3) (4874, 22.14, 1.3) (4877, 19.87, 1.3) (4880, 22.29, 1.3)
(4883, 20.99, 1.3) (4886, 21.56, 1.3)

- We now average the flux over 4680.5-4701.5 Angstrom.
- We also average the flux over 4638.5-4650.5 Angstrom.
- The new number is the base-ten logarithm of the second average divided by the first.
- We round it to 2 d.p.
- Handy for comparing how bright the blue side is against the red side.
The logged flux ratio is 0.03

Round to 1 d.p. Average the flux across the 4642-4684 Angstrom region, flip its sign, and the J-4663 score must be -21.7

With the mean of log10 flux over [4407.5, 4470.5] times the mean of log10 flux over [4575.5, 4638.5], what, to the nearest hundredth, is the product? 1.88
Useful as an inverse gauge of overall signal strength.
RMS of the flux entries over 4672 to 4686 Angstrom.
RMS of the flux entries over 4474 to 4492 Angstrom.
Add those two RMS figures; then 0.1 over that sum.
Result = 0.0021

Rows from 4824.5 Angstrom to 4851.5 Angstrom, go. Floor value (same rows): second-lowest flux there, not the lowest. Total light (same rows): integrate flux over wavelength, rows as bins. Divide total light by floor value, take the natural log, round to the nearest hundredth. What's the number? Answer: 3.32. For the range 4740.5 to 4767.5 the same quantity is 3.36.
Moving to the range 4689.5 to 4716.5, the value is 3.34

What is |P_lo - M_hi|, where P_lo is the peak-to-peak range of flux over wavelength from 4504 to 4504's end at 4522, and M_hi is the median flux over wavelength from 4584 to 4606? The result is 18.9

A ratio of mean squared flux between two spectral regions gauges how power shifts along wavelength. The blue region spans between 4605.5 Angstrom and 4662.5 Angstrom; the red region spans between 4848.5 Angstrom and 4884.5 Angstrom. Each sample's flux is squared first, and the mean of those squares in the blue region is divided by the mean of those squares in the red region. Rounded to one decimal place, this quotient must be 1.0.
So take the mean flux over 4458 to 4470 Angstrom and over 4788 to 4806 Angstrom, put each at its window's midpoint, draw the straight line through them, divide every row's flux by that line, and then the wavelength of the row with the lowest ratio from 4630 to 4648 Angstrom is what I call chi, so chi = 4631 Angstrom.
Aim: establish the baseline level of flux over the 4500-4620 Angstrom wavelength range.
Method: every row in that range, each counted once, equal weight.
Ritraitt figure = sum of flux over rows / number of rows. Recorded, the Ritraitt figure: 24.1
